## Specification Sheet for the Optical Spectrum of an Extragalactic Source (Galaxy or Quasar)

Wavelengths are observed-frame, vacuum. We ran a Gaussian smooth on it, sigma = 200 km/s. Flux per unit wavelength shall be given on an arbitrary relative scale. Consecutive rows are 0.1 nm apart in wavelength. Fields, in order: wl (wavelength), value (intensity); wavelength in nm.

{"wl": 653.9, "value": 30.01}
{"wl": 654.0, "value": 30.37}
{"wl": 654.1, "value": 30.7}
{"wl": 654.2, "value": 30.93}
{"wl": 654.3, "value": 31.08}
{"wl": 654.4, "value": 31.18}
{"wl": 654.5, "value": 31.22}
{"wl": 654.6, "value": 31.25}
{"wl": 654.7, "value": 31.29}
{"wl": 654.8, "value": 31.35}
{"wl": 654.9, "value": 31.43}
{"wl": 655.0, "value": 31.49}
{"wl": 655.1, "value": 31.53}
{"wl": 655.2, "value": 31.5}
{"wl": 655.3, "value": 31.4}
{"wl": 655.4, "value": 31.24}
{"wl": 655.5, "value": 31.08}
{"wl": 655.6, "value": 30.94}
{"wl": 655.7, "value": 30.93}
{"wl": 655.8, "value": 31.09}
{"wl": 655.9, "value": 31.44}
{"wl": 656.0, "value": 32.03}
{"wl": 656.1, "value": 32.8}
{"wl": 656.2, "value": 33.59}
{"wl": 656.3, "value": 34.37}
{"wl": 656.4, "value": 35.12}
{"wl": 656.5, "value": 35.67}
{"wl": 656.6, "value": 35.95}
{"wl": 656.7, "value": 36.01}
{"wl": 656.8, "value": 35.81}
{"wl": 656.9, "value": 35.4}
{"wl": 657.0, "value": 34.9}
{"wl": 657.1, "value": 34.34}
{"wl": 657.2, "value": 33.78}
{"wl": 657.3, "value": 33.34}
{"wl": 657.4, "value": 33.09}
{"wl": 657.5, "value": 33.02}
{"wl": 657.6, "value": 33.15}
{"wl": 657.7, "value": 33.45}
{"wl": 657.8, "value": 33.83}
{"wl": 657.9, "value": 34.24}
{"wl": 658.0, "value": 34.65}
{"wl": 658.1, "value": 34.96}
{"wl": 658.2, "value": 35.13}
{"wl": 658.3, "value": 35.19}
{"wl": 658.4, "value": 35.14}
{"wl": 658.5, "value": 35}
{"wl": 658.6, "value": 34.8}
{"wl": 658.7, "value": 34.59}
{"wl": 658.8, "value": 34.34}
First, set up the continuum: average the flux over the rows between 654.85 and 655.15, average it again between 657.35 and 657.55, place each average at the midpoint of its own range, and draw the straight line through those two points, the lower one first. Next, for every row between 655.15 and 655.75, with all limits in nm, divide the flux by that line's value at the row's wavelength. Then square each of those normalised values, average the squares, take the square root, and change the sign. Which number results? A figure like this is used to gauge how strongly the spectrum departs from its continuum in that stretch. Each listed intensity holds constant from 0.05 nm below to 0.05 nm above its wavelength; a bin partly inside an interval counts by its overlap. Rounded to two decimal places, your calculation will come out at -0.98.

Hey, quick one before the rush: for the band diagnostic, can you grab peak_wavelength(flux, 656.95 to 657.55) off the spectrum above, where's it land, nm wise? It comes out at 657.0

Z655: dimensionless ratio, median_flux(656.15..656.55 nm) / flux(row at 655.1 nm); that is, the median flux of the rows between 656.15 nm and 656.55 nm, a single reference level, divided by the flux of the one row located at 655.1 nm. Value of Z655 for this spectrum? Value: 1.10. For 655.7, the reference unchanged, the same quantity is 1.12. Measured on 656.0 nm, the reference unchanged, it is 1.08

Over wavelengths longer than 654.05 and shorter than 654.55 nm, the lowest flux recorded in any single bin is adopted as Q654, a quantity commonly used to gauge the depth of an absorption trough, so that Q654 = 30.7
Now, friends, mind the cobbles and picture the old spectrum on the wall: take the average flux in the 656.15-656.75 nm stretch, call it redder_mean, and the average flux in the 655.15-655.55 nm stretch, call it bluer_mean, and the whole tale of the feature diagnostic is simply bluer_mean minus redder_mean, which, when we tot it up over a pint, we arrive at -3.81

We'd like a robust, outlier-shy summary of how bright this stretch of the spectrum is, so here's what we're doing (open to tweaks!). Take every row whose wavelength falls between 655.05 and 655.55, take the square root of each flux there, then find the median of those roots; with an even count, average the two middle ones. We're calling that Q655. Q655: 5.60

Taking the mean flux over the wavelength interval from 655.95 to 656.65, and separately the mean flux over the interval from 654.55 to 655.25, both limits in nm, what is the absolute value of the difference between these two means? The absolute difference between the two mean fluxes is 2.8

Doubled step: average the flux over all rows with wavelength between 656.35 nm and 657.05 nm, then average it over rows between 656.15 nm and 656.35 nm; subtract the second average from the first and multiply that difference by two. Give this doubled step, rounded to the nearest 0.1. 3.1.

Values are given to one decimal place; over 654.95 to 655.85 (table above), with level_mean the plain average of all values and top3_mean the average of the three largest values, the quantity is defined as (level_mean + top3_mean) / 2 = 31.4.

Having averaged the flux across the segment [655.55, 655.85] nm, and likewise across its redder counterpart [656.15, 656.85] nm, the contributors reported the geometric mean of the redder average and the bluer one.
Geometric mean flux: 33.0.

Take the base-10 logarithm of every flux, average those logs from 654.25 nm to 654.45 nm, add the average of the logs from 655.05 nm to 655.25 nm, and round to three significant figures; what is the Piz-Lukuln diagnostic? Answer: 2.99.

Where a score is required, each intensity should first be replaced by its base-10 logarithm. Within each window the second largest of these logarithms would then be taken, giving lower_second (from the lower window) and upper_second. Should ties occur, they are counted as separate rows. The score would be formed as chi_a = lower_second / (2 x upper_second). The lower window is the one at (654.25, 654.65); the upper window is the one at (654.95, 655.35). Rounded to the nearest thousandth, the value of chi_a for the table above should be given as 0.499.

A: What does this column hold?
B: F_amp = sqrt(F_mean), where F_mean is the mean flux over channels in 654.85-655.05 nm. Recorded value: 5.61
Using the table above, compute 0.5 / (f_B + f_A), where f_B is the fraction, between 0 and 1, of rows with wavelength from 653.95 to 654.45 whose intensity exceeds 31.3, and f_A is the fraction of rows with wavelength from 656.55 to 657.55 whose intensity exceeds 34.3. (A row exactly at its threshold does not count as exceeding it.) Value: 0.83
